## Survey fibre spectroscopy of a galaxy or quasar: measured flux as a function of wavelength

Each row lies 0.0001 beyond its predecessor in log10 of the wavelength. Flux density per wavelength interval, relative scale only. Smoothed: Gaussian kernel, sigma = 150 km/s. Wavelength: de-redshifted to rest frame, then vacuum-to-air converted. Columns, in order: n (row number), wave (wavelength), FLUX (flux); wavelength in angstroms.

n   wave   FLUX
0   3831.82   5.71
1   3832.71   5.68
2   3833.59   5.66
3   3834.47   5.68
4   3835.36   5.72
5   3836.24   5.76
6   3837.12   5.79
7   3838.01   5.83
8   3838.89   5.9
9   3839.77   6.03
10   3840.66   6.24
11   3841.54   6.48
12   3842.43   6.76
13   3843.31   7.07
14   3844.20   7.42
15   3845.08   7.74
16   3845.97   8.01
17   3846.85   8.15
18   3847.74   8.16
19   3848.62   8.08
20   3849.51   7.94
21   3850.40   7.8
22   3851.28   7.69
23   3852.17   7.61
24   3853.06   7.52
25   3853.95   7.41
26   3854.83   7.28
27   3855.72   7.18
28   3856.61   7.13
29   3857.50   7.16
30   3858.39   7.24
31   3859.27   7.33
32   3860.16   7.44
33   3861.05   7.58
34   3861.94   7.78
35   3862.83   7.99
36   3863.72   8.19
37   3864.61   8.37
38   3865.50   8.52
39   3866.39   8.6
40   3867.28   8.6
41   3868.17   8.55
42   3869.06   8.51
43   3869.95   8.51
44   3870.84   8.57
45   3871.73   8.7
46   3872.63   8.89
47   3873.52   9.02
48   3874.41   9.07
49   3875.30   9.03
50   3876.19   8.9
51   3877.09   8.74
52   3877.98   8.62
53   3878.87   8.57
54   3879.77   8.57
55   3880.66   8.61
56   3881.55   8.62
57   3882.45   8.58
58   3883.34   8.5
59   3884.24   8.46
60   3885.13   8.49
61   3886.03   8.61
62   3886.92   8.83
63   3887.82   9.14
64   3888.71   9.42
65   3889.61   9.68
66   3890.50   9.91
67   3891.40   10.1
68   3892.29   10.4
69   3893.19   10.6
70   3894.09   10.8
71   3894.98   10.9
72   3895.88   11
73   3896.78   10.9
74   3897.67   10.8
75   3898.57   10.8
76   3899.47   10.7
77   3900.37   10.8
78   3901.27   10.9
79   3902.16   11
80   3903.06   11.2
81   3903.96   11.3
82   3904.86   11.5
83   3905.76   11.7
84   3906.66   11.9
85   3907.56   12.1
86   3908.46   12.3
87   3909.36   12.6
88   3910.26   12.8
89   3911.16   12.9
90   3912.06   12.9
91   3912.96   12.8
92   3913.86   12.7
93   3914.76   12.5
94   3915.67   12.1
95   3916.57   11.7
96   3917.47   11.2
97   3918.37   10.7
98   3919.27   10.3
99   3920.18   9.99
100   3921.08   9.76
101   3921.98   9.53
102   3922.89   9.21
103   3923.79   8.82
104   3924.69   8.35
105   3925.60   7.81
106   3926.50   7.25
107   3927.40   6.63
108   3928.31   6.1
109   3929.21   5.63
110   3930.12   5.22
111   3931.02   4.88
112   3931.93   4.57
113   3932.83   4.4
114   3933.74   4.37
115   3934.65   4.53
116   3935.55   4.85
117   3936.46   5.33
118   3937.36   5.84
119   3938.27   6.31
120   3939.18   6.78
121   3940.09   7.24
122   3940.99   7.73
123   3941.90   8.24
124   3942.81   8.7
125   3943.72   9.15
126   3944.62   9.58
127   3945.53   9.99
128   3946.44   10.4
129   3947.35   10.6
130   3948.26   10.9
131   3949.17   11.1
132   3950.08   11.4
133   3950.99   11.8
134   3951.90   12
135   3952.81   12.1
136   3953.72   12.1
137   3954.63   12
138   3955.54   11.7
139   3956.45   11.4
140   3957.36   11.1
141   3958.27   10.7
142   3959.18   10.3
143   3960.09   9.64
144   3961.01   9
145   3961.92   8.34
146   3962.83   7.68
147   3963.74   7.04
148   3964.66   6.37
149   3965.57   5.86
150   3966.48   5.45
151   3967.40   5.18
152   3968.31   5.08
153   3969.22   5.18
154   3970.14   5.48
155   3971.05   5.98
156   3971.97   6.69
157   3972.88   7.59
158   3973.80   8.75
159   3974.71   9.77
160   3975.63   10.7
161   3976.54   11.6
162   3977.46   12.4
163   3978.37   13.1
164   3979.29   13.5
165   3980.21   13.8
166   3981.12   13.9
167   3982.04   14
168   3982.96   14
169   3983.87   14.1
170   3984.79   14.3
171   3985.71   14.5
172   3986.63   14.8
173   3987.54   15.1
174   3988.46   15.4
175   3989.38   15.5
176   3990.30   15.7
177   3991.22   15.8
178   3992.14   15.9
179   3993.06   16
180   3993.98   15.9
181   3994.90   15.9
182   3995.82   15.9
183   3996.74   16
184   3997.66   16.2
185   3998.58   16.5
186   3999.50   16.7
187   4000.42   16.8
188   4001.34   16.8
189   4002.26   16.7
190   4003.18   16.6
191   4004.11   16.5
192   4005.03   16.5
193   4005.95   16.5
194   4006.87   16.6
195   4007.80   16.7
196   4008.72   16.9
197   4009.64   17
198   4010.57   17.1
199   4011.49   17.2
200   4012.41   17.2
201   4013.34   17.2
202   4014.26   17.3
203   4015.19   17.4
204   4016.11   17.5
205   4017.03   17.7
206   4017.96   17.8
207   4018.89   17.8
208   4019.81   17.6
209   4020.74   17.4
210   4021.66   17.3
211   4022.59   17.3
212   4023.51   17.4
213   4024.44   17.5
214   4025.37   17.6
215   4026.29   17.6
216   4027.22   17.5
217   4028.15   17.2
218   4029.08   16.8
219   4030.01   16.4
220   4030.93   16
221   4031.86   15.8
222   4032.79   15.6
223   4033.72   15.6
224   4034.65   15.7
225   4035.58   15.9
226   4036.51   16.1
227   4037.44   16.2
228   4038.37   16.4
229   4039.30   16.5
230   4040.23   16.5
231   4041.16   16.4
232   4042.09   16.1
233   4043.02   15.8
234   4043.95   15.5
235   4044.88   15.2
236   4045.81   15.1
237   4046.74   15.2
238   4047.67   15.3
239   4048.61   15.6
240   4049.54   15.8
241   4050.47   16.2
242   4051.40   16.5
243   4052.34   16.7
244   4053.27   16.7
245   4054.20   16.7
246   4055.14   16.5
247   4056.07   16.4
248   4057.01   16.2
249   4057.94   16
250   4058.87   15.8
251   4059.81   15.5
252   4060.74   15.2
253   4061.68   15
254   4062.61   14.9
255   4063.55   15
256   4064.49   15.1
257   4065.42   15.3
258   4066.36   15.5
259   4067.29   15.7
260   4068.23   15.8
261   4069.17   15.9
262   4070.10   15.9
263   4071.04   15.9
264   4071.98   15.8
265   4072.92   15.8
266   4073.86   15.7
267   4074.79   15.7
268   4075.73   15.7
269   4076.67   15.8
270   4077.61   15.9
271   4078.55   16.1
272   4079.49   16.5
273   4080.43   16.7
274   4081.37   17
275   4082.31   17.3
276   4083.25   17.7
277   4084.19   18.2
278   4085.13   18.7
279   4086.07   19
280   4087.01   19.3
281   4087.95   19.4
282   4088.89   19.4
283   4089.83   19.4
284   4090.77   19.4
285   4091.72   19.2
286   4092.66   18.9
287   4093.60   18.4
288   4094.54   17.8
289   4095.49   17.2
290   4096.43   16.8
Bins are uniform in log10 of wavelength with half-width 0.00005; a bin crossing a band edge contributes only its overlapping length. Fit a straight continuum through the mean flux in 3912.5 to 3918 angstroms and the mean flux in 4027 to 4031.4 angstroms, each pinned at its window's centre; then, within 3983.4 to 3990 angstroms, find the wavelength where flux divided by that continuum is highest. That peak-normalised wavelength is 3989.38 angstroms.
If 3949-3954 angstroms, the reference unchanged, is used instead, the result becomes 3952.81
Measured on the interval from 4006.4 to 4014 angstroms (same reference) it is 4011.49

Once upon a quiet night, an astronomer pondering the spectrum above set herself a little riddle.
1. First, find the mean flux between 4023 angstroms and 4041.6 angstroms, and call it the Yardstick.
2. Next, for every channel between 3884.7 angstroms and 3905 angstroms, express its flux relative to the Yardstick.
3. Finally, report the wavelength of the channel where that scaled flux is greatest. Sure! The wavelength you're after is 3904.86 angstroms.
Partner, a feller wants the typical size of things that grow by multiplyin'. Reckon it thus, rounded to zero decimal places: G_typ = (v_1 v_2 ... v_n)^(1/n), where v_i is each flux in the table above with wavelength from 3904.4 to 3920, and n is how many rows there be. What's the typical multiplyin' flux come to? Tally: 12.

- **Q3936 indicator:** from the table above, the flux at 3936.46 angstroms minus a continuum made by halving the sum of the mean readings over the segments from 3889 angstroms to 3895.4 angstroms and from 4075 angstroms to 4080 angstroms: -7.8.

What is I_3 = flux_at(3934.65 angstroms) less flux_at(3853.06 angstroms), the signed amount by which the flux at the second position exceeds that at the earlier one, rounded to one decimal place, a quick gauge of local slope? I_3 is -3.0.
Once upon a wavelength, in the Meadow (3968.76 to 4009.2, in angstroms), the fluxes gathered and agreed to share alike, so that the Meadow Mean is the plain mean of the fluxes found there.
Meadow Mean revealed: 13.9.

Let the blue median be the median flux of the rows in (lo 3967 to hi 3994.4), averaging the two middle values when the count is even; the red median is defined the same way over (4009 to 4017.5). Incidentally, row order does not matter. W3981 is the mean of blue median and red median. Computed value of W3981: 16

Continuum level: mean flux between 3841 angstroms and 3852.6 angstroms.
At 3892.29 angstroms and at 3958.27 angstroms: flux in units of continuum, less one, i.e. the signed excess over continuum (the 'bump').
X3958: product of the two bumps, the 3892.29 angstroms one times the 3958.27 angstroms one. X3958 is 0.15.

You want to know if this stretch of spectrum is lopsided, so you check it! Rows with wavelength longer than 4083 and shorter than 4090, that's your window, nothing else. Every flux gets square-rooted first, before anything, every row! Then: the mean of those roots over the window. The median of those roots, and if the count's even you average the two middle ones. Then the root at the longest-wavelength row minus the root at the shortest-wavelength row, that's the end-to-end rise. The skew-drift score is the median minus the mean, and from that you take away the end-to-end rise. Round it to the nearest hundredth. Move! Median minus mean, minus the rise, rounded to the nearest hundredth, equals -0.17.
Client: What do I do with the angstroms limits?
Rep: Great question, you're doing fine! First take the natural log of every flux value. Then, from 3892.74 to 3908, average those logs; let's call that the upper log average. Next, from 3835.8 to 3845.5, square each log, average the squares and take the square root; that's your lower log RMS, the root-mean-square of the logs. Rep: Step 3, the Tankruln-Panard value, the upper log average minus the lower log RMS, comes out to 0.5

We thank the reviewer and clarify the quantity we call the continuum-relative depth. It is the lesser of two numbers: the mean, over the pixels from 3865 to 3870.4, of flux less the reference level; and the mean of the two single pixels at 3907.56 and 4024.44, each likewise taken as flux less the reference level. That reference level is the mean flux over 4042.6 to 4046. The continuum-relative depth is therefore -6.9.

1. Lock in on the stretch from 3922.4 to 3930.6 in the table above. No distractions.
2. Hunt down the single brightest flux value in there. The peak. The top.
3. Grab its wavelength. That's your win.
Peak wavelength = 3922.89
